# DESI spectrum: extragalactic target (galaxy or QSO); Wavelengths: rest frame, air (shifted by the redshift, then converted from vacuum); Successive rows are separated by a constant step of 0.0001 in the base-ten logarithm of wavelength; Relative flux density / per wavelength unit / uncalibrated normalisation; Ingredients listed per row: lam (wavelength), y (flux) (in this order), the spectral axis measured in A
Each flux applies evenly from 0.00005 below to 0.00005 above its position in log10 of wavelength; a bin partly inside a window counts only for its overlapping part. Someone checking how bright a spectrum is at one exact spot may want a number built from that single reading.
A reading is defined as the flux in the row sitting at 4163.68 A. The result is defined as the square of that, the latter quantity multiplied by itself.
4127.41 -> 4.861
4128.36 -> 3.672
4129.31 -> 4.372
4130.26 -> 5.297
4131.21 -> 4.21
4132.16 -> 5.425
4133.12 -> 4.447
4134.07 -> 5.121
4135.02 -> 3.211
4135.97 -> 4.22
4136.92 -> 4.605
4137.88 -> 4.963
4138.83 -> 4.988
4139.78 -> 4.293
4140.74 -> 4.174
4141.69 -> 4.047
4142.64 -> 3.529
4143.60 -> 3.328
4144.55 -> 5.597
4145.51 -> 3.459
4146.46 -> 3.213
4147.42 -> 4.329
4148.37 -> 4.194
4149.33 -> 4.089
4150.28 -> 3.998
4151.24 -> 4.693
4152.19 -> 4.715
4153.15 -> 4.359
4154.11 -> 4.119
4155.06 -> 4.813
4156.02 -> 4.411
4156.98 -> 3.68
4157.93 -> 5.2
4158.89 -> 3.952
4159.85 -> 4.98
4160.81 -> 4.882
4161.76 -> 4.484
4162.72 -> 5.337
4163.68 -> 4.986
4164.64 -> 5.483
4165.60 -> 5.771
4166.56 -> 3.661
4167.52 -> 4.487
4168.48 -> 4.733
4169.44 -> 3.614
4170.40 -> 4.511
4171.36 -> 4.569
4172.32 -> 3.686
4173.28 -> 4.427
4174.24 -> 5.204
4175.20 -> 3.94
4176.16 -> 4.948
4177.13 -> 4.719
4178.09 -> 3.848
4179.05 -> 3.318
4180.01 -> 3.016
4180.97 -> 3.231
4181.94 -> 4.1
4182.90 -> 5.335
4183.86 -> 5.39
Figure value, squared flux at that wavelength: 25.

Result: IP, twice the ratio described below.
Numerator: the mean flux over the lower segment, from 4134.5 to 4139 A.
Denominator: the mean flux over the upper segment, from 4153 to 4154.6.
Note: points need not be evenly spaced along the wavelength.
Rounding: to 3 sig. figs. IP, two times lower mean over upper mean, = 2.07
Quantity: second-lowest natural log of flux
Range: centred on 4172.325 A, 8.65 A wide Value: 1.30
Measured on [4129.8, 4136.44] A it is 1.44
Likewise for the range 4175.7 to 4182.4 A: 1.17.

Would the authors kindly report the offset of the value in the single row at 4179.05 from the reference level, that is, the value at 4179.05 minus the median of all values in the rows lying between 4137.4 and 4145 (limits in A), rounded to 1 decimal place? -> -0.9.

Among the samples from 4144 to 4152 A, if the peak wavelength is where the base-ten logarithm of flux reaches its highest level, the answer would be 4144.55 A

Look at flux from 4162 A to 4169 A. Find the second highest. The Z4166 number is 5.483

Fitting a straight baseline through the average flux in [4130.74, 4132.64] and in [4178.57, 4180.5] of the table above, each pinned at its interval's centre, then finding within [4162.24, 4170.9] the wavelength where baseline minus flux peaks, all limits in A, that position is 4166.56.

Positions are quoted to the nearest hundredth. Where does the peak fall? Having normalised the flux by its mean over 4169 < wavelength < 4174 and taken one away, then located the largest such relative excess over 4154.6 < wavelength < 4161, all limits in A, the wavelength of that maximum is 4157.93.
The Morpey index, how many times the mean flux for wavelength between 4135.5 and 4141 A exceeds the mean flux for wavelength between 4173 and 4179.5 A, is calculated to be 1.05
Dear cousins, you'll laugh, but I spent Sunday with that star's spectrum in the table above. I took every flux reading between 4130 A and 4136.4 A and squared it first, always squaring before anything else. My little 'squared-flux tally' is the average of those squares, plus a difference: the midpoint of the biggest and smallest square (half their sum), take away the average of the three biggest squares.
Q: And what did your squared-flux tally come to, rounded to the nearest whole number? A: 13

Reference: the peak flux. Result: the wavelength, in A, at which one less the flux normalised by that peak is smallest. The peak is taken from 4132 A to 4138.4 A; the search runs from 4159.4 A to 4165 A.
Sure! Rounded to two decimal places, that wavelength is 4164.64 A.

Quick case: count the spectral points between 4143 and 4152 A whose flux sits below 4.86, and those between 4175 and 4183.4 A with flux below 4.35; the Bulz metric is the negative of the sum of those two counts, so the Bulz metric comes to -14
